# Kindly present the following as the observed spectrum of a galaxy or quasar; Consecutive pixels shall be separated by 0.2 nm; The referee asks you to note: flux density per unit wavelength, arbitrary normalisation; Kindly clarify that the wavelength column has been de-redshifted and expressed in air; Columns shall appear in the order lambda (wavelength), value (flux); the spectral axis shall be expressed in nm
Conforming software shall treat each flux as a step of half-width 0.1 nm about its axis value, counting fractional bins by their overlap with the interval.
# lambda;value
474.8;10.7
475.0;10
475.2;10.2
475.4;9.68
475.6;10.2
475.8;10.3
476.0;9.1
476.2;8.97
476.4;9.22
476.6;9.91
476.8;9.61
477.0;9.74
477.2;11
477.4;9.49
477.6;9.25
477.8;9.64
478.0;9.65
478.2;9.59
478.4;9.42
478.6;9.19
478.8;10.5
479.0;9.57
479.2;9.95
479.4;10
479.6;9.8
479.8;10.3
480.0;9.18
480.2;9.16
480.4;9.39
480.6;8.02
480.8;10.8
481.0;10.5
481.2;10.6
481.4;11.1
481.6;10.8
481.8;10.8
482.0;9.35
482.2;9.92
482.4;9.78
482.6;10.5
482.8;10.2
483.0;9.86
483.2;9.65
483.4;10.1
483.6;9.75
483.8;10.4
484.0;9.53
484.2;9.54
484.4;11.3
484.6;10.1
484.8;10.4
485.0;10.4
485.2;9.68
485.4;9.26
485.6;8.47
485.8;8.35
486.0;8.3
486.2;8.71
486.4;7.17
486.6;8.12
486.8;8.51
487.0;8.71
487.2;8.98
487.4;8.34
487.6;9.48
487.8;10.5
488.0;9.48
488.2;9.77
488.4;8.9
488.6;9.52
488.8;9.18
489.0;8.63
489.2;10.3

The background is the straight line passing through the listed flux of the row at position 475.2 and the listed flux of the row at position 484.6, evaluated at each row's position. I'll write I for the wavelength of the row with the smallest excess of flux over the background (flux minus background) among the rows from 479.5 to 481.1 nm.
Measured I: 480.6 nm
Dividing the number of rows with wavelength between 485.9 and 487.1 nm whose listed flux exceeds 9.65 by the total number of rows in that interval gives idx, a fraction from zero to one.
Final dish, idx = 0.0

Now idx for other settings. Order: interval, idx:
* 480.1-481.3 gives 0.5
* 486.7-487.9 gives 0.2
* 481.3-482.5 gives 0.8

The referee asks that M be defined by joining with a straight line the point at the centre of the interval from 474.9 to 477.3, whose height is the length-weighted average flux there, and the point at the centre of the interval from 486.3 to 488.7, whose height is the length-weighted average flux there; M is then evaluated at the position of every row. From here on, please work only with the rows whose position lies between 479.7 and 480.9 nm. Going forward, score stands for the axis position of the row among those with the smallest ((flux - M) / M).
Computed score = 480.6 nm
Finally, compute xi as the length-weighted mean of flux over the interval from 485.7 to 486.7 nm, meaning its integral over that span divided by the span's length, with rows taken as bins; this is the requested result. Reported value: 8.1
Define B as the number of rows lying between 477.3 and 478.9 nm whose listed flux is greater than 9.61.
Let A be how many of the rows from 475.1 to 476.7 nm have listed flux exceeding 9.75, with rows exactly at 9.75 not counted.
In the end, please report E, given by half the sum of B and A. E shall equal 3.5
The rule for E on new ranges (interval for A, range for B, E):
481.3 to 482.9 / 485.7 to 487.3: 3.5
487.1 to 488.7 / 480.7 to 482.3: 4.5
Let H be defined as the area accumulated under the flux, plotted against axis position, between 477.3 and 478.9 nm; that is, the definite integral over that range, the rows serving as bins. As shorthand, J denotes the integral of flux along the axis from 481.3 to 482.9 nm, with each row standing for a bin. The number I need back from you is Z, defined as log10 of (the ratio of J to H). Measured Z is 0.031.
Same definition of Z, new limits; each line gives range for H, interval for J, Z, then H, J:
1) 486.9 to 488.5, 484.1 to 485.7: 0.028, 14.8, 15.8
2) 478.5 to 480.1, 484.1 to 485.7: 0.004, 15.7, 15.8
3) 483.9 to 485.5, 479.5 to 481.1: -0.017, 16.0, 15.4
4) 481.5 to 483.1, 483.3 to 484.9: 0.000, 16.2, 16.2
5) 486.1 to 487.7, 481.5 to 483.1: 0.077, 13.6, 16.2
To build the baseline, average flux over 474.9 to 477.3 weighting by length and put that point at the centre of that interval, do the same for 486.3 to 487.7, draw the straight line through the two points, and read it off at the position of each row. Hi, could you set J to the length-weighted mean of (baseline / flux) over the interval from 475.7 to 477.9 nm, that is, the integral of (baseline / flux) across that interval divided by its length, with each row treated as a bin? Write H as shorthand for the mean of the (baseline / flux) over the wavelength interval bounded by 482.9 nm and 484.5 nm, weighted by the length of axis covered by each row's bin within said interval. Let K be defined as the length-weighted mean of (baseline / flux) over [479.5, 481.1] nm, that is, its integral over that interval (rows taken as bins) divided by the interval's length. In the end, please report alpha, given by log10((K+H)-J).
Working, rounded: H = 0.890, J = 1.01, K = 0.97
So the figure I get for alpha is -0.070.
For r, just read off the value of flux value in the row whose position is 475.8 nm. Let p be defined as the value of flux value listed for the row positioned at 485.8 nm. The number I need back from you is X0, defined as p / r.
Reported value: 0.81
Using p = 8.35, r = 10.3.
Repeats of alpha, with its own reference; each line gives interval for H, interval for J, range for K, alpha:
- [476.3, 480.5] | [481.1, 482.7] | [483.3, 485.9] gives 0.002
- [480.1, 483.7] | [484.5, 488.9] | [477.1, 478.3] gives -0.017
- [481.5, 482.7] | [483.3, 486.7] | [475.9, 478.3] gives -0.014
